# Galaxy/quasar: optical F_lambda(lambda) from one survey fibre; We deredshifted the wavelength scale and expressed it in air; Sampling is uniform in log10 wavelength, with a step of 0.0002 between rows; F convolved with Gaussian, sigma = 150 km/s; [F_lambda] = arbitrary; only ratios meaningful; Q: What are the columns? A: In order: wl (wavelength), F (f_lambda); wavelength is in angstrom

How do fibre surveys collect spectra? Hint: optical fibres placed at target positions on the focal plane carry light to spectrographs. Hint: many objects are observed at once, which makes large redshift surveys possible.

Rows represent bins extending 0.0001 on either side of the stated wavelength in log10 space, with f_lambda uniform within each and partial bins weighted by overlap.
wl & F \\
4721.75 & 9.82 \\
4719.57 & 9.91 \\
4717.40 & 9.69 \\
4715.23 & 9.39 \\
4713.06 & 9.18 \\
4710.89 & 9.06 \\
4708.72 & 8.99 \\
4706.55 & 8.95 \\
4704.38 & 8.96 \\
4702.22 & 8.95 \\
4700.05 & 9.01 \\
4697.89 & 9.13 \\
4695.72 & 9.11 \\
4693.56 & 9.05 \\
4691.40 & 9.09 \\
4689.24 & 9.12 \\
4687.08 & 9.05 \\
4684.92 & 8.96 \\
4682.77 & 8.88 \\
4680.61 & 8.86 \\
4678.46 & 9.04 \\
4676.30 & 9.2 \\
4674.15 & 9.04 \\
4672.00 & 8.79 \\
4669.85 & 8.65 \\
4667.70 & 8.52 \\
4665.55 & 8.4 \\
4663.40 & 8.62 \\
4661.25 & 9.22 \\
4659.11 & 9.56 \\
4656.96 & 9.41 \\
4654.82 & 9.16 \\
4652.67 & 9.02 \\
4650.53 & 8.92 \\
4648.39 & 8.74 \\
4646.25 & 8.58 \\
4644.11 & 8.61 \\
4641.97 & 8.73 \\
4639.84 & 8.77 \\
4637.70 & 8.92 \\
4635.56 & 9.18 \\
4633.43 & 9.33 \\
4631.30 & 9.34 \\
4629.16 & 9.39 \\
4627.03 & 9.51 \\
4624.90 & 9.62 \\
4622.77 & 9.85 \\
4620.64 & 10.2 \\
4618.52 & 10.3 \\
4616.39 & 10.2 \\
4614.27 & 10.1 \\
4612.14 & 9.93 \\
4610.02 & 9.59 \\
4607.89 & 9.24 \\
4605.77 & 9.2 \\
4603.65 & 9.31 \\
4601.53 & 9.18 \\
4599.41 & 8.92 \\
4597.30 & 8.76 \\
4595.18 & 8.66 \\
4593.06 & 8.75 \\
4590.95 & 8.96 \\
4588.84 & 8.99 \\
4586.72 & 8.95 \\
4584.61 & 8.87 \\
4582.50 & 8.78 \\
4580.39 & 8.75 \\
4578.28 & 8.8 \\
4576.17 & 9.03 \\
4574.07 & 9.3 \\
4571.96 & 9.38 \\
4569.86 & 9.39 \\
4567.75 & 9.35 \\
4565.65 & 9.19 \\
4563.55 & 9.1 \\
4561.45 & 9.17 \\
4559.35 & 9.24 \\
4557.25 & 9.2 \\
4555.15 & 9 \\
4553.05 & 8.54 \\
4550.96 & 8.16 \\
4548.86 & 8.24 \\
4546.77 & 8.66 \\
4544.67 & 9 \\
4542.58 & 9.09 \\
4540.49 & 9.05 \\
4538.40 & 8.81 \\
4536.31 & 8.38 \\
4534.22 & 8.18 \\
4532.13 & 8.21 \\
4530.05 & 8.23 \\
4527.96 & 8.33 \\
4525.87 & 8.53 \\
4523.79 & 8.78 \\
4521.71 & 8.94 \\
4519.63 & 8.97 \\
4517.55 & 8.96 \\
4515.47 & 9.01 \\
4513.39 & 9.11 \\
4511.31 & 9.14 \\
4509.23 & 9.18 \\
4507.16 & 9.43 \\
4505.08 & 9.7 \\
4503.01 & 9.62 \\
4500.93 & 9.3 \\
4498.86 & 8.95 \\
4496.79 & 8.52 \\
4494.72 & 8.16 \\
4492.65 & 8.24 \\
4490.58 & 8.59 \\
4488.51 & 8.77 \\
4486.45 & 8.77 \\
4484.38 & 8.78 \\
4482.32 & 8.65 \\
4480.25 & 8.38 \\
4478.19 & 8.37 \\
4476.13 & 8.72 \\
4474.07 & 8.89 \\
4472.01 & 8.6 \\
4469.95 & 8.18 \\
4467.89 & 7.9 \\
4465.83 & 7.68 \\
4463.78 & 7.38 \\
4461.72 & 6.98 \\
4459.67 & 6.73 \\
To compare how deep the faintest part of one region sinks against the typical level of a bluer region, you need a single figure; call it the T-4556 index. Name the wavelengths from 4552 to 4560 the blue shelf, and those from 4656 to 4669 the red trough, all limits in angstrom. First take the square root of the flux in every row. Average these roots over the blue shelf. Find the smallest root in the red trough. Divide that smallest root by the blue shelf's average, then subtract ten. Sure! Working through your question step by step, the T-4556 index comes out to -9.03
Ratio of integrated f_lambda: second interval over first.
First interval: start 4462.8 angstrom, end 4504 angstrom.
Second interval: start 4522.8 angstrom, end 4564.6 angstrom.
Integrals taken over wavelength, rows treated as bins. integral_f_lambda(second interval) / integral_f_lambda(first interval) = 1.03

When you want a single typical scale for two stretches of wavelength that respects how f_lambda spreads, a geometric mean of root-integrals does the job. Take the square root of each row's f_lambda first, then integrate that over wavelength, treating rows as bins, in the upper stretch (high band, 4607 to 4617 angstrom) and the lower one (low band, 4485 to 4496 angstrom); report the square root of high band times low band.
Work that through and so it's 31.7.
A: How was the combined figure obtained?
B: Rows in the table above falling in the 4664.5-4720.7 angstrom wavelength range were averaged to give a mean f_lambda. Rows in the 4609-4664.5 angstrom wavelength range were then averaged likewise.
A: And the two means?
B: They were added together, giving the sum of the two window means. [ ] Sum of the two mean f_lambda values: 18.38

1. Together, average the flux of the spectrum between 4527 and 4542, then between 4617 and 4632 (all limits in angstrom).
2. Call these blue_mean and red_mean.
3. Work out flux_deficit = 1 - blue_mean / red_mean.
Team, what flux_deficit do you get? 0.13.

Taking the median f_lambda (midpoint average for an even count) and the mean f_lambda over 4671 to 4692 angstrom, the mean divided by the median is 1.00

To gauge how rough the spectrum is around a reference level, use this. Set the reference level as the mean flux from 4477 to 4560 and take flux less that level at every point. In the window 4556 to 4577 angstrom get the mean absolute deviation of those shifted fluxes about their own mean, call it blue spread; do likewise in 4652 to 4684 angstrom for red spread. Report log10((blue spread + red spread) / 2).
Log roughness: -0.74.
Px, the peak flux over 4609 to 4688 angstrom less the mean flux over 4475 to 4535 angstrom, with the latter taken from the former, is 1.52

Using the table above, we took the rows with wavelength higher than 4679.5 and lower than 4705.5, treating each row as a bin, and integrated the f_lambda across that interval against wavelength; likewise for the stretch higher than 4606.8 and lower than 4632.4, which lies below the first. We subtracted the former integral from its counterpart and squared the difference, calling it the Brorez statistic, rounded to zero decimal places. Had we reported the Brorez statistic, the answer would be 247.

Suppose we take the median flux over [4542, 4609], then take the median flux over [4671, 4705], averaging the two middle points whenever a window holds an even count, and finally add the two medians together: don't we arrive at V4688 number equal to 18.0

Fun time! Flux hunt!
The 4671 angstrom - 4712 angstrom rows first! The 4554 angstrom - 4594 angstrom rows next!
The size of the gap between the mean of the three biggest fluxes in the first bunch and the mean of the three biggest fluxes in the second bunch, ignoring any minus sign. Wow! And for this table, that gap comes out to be 0.22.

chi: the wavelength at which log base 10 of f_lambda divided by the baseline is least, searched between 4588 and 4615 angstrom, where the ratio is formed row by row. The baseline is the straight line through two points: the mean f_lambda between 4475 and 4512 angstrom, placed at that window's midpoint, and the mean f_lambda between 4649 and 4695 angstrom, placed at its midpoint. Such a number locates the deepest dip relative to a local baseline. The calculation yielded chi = 4595.18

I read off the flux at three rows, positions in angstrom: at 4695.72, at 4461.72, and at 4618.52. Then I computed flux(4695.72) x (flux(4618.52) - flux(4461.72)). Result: 30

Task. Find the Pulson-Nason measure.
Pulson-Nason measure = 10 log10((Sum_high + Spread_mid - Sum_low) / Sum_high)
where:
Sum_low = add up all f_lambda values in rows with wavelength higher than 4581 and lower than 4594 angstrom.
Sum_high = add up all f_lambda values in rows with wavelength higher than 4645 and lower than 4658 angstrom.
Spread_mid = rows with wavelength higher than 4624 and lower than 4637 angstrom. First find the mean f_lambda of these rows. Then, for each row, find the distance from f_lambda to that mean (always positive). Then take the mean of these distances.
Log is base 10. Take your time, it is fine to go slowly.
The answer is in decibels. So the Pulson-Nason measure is -19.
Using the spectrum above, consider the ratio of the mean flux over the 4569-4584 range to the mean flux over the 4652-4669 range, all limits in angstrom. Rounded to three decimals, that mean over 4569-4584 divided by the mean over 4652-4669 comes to 1.008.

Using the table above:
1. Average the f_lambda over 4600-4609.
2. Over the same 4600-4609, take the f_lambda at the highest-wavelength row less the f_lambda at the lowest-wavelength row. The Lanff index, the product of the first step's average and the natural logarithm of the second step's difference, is -26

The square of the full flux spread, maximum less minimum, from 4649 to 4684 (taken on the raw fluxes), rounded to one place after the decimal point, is 1.3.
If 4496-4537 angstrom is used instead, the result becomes 2.3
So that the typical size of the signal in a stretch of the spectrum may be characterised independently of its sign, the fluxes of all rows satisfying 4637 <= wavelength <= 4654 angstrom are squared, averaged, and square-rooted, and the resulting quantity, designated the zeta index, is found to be 8.8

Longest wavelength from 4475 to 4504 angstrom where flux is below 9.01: 4498.86 angstrom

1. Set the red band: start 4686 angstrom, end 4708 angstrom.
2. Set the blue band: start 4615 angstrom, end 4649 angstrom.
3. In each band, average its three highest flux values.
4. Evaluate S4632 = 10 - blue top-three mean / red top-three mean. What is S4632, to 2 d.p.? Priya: 8.88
